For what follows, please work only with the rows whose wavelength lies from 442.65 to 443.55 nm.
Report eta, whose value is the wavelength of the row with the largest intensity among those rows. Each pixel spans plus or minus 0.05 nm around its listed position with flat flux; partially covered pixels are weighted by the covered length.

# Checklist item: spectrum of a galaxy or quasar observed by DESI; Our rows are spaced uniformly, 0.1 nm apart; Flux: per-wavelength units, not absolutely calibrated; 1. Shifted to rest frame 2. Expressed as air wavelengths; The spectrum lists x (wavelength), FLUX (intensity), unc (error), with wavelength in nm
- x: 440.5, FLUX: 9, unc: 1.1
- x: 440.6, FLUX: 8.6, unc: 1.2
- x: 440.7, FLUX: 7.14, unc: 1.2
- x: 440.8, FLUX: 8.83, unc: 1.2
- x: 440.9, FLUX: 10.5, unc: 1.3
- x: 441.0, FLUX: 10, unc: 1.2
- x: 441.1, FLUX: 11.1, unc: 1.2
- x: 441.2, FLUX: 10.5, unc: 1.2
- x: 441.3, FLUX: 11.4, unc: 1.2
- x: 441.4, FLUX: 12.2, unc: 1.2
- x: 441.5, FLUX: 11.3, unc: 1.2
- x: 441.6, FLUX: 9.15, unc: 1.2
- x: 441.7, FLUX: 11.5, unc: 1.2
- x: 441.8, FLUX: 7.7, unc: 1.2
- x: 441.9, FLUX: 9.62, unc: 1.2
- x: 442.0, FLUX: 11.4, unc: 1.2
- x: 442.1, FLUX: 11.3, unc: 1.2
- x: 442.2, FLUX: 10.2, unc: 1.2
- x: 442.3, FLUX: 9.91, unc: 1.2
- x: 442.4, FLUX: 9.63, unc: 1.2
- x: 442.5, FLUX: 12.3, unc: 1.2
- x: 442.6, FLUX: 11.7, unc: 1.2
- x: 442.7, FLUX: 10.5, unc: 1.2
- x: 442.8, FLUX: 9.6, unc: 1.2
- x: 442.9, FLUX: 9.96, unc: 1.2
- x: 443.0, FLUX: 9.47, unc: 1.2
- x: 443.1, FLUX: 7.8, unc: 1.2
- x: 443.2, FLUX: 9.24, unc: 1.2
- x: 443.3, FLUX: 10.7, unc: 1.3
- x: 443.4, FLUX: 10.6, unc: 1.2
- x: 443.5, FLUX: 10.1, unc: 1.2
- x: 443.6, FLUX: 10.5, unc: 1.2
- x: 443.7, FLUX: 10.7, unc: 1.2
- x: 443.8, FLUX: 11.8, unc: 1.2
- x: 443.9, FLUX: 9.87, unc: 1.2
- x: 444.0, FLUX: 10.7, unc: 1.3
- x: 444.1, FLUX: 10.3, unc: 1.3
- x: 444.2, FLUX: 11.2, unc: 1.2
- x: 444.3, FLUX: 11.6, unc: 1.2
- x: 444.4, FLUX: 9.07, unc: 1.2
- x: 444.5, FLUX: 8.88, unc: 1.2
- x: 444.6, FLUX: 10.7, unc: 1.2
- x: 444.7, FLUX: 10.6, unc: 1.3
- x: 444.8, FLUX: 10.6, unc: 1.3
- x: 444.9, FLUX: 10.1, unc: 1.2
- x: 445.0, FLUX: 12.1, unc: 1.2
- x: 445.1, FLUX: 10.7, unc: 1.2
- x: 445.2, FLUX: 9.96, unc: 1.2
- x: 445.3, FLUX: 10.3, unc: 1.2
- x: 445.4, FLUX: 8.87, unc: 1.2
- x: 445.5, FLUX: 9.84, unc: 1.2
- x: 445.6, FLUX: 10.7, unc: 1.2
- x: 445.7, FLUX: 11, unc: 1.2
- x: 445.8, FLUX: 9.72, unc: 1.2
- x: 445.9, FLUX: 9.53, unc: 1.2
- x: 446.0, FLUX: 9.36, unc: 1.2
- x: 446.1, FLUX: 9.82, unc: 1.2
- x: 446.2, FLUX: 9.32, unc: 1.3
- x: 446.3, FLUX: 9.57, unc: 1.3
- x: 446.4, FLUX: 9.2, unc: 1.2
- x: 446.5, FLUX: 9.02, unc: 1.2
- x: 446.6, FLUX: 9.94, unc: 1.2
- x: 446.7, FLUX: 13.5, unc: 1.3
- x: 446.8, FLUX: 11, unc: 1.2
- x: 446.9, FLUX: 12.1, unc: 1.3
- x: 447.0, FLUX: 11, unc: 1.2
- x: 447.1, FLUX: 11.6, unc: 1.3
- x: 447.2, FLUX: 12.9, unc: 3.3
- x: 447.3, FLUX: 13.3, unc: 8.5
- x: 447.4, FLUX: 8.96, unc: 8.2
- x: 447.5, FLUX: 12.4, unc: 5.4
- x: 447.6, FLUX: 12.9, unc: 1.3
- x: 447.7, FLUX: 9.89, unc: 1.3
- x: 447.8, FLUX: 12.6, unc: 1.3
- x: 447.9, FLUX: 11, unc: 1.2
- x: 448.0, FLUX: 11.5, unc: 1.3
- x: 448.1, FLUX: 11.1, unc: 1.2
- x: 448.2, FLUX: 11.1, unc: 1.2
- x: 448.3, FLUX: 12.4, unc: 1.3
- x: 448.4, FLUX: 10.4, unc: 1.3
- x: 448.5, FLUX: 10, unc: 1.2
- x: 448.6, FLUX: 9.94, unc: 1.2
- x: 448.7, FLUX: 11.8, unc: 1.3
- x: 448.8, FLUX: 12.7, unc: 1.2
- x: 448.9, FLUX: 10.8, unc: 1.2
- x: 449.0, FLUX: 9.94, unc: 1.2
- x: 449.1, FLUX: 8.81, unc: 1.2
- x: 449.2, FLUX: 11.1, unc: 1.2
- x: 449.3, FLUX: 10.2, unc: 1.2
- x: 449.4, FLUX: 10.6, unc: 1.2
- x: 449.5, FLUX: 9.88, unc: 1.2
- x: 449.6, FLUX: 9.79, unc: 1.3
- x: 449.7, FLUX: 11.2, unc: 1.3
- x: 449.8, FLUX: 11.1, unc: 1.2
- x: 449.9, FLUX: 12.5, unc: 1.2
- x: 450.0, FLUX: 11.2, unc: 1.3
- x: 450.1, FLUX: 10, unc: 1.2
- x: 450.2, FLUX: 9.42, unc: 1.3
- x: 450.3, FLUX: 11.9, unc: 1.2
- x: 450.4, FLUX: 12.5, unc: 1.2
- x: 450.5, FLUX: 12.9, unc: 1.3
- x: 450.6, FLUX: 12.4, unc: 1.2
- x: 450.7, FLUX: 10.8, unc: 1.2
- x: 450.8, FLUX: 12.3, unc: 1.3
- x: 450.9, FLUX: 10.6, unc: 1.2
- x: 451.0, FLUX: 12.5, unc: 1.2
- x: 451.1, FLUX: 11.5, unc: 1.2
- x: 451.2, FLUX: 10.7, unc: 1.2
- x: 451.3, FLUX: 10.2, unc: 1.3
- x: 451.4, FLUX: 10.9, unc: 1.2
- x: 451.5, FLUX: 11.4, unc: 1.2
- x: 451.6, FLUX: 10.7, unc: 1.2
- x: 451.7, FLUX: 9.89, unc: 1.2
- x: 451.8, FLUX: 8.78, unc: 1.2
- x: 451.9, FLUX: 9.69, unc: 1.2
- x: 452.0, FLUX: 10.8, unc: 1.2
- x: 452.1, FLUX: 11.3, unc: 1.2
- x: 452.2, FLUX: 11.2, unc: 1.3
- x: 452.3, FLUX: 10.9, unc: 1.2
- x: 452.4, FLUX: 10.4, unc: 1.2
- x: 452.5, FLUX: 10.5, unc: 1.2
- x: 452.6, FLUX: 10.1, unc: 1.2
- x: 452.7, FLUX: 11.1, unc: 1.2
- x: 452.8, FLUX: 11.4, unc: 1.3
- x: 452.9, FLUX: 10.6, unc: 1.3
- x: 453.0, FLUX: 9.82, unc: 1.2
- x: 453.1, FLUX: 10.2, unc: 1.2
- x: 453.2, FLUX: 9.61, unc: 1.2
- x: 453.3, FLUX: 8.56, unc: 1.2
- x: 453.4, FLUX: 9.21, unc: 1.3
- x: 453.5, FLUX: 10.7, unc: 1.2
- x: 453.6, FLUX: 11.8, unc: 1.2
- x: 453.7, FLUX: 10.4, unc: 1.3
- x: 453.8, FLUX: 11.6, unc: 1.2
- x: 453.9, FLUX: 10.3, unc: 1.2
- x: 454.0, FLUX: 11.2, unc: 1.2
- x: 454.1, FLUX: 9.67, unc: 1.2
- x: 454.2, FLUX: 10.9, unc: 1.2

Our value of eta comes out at 443.3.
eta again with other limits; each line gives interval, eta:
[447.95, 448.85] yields 448.8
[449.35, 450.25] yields 449.9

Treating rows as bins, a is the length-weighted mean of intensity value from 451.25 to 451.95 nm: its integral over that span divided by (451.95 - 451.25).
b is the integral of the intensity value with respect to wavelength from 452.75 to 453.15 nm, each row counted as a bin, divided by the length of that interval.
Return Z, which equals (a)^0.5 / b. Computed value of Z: 0.304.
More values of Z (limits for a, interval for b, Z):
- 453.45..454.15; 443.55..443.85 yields 0.299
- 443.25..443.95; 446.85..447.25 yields 0.274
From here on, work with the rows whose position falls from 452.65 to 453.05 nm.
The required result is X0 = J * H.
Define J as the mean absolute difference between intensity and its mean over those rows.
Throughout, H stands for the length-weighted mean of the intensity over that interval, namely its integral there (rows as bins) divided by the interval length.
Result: 5.6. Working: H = 10.7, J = 0.5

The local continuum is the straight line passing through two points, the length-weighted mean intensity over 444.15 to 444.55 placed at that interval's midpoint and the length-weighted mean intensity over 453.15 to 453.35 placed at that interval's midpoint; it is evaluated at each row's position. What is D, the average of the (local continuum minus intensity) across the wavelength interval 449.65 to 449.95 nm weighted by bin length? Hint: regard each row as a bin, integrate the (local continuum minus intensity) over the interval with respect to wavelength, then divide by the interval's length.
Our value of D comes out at -2.1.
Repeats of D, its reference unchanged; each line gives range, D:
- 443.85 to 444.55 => 0.0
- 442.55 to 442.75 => -0.7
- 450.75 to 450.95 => -2.1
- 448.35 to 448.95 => -1.3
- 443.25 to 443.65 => -0.2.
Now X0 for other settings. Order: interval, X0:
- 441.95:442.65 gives 9.4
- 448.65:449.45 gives 9.2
